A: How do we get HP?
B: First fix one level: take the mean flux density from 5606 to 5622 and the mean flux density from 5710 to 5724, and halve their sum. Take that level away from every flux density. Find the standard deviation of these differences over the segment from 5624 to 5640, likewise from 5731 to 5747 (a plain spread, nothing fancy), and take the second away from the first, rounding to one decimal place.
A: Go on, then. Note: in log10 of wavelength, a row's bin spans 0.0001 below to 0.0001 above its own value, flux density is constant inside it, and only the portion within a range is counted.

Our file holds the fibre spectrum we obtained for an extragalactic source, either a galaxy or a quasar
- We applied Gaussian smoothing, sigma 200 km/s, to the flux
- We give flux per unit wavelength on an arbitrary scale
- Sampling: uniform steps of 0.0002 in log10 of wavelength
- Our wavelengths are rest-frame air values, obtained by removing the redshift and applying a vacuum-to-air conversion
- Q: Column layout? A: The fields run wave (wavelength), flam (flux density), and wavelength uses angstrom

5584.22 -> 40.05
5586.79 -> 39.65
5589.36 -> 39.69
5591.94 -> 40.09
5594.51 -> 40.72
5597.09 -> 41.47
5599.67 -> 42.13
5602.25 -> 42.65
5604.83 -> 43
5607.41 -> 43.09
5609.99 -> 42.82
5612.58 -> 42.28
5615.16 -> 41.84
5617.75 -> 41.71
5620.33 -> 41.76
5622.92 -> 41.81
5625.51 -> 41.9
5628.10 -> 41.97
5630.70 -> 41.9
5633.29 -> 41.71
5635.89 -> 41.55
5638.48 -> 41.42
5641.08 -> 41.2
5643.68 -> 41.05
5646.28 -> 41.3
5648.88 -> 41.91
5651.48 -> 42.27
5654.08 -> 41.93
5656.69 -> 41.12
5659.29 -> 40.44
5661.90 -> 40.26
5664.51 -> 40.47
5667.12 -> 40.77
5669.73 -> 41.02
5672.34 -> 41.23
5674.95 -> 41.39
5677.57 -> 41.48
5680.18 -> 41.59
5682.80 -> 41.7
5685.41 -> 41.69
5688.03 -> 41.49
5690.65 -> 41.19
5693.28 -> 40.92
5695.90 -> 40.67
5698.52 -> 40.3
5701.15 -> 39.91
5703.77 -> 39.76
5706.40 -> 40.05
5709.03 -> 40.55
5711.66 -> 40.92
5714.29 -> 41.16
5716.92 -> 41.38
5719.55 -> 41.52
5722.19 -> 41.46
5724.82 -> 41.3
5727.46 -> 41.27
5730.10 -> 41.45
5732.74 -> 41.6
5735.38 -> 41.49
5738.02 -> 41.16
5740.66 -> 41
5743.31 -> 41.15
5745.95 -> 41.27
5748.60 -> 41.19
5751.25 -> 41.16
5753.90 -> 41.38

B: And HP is 0.0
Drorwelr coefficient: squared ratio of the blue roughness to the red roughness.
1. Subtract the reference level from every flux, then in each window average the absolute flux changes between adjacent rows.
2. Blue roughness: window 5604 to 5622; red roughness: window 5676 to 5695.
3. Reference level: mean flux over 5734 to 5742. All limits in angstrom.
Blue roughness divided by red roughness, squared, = 2.3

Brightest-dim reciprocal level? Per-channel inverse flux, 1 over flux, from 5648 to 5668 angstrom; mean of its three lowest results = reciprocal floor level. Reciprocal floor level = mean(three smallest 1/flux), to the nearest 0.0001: 0.0238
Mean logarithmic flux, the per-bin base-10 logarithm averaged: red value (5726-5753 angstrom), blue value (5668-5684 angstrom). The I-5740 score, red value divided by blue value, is 0.999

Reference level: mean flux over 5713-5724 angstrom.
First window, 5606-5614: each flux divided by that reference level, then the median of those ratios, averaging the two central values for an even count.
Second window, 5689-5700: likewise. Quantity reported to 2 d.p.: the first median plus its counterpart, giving 2.02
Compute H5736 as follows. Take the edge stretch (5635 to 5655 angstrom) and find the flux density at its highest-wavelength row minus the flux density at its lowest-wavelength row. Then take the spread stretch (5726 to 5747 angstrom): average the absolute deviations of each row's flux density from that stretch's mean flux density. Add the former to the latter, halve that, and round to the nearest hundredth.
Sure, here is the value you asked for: 0.27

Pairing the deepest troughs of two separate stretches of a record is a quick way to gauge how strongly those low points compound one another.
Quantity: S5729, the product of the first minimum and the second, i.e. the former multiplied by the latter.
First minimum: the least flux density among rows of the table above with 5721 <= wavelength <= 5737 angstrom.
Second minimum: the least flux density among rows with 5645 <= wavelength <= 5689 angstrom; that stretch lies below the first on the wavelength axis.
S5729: 1662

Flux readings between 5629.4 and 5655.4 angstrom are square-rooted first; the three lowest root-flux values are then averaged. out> 6.42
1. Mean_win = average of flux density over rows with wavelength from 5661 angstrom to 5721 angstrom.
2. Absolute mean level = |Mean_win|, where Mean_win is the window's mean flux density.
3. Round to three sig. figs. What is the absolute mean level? 40.9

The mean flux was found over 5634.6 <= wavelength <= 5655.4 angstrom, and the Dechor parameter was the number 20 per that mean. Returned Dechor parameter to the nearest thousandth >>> 0.481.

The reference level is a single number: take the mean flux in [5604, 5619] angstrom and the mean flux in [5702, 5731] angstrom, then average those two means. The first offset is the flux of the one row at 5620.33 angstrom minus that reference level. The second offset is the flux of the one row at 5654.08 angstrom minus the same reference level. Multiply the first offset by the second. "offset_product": 0.01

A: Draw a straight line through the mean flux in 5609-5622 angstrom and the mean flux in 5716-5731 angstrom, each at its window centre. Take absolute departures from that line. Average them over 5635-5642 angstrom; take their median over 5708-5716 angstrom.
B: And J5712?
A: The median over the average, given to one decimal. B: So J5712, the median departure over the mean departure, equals 1.0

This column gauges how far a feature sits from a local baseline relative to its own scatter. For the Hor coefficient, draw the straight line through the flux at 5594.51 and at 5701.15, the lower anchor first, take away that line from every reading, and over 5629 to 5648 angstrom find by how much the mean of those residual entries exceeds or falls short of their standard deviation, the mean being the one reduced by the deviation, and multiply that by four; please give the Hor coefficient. 3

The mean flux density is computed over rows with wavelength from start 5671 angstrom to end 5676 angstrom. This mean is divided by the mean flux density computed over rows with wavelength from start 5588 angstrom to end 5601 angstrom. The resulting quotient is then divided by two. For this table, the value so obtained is 0.506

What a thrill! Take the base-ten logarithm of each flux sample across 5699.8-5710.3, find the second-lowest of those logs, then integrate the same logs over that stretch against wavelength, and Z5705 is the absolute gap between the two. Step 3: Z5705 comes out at 15.2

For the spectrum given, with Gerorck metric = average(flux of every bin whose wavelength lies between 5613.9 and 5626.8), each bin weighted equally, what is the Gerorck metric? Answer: 41.8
